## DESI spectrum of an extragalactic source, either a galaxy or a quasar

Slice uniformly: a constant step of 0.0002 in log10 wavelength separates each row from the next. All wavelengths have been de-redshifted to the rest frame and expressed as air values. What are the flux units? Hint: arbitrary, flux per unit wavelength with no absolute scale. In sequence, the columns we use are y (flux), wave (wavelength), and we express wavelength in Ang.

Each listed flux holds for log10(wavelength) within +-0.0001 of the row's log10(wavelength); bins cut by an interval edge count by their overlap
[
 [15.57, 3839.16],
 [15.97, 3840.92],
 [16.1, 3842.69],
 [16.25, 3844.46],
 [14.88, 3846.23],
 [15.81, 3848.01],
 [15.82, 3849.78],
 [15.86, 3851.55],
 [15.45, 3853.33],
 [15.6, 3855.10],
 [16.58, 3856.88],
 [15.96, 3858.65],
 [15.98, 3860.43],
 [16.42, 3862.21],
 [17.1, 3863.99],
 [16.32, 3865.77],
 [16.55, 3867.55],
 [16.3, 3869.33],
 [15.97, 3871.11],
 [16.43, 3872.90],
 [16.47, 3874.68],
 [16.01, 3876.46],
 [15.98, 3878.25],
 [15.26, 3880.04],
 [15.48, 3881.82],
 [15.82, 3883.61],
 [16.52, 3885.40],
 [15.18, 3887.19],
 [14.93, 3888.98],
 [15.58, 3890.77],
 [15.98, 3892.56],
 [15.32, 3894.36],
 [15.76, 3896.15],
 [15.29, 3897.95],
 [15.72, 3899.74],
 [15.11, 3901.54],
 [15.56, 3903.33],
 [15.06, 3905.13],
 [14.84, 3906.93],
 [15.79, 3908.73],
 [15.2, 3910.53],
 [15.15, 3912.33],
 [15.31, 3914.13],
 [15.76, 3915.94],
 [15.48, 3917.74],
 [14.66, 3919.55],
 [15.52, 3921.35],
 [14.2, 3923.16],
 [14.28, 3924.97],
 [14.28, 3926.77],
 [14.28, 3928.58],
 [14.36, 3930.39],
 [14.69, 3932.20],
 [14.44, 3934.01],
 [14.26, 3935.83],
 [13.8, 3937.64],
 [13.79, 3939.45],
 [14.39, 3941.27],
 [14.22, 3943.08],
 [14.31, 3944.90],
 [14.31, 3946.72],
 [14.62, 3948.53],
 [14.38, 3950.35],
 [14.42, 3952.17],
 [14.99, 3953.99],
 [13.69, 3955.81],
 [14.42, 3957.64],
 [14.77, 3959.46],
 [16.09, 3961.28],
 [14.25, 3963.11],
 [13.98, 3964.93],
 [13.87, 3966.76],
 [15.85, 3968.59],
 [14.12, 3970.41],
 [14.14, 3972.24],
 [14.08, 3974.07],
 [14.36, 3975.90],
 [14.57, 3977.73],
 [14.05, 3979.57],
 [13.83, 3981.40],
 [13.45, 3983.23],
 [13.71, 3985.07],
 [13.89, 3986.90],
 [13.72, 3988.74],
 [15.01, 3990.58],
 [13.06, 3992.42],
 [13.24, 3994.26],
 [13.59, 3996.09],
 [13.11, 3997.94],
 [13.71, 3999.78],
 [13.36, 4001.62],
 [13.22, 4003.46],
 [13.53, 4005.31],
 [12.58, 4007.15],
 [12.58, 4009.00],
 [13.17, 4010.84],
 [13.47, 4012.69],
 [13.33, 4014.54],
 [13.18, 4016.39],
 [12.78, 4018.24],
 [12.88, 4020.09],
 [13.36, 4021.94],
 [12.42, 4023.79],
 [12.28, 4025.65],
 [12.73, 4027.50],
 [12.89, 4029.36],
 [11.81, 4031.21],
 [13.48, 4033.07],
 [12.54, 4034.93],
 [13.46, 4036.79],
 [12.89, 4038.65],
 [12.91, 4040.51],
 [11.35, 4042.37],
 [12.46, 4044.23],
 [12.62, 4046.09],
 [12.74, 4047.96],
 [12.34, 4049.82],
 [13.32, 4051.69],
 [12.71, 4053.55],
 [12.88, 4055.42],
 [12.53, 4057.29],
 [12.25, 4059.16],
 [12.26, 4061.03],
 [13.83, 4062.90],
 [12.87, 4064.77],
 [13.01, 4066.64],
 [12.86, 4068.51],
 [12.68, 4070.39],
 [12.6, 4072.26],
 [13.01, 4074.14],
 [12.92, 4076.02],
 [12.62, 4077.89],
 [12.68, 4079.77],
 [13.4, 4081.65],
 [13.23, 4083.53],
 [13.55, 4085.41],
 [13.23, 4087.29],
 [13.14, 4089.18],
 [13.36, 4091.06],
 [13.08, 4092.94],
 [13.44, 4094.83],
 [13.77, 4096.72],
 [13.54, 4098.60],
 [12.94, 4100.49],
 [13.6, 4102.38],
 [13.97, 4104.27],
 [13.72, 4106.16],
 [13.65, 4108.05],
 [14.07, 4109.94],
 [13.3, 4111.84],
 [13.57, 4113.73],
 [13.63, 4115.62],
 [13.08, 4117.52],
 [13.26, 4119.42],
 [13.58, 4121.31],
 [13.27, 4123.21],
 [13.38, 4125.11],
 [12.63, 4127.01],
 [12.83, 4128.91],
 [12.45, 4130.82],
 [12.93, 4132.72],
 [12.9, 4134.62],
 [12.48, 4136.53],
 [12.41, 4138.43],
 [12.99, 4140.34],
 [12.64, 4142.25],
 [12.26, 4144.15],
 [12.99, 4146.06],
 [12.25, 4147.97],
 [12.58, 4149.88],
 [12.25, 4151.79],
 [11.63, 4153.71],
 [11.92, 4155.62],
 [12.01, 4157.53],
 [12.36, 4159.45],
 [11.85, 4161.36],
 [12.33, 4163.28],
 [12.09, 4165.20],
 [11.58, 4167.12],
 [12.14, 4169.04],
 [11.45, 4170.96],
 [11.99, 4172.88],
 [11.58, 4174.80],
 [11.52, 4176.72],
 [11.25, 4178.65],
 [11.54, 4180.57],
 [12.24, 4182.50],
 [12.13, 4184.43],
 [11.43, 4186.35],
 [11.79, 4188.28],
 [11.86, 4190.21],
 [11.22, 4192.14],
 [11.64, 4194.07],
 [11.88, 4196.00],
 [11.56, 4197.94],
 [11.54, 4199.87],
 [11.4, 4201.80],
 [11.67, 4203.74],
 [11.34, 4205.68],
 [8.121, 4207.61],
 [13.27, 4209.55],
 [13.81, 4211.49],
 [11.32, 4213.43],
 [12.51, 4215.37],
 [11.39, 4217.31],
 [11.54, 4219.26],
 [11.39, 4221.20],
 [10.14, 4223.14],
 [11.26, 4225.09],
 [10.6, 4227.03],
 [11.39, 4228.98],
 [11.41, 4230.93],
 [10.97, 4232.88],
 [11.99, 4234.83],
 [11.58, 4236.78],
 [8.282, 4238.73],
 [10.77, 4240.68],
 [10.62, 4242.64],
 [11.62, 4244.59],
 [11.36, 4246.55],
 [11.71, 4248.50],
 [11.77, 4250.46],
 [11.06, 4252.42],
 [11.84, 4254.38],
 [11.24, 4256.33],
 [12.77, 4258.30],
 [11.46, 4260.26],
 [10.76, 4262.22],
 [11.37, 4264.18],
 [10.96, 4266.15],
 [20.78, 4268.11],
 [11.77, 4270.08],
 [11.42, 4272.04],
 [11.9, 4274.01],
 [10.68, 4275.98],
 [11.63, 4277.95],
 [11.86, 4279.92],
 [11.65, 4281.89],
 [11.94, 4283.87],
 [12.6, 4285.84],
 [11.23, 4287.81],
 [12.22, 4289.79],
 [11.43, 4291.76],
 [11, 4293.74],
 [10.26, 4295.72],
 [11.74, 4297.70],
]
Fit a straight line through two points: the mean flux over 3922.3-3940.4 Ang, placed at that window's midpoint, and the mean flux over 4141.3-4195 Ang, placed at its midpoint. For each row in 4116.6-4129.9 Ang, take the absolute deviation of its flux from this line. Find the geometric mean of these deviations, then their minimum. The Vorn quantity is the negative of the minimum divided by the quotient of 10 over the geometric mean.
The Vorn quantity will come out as -0.020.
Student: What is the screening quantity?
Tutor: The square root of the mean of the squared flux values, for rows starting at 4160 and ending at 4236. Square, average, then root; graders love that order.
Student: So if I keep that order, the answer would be 11.6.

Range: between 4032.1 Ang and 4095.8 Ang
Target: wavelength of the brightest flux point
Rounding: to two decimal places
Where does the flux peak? 4062.90 Ang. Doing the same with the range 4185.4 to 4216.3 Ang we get 4211.49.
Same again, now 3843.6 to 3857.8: 3856.88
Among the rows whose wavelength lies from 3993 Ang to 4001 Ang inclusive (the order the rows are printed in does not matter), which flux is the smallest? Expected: 13.11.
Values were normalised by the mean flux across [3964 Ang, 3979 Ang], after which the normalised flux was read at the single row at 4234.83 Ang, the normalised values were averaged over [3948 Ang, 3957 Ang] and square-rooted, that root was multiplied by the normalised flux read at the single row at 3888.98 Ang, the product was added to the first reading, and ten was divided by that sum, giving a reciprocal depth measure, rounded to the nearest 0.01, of 5.33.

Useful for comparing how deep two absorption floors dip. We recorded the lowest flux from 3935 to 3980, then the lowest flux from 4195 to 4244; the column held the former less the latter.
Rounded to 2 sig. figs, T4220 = 5.6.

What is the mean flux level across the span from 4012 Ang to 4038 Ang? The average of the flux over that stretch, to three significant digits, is 12.9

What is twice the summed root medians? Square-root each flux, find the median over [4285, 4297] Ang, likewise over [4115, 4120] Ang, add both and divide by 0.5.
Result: 14.01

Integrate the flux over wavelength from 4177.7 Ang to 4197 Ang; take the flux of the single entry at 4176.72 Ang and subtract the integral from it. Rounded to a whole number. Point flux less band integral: -214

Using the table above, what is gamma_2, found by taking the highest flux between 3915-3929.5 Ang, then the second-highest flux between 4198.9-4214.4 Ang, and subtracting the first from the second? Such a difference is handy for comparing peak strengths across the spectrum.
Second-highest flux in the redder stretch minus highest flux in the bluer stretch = -2.5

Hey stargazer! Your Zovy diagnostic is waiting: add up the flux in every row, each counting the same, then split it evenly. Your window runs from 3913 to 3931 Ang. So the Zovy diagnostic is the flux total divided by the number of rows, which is 14.8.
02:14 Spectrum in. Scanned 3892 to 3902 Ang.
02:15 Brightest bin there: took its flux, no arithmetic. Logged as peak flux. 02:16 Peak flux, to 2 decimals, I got 15.98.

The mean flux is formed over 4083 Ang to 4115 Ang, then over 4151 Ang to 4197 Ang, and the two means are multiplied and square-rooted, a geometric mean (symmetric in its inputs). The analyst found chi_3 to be 12.6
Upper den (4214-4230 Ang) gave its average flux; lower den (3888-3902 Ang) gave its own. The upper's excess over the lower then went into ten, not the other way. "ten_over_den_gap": -2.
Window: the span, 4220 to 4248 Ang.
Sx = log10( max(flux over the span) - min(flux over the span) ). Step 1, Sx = 0.57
